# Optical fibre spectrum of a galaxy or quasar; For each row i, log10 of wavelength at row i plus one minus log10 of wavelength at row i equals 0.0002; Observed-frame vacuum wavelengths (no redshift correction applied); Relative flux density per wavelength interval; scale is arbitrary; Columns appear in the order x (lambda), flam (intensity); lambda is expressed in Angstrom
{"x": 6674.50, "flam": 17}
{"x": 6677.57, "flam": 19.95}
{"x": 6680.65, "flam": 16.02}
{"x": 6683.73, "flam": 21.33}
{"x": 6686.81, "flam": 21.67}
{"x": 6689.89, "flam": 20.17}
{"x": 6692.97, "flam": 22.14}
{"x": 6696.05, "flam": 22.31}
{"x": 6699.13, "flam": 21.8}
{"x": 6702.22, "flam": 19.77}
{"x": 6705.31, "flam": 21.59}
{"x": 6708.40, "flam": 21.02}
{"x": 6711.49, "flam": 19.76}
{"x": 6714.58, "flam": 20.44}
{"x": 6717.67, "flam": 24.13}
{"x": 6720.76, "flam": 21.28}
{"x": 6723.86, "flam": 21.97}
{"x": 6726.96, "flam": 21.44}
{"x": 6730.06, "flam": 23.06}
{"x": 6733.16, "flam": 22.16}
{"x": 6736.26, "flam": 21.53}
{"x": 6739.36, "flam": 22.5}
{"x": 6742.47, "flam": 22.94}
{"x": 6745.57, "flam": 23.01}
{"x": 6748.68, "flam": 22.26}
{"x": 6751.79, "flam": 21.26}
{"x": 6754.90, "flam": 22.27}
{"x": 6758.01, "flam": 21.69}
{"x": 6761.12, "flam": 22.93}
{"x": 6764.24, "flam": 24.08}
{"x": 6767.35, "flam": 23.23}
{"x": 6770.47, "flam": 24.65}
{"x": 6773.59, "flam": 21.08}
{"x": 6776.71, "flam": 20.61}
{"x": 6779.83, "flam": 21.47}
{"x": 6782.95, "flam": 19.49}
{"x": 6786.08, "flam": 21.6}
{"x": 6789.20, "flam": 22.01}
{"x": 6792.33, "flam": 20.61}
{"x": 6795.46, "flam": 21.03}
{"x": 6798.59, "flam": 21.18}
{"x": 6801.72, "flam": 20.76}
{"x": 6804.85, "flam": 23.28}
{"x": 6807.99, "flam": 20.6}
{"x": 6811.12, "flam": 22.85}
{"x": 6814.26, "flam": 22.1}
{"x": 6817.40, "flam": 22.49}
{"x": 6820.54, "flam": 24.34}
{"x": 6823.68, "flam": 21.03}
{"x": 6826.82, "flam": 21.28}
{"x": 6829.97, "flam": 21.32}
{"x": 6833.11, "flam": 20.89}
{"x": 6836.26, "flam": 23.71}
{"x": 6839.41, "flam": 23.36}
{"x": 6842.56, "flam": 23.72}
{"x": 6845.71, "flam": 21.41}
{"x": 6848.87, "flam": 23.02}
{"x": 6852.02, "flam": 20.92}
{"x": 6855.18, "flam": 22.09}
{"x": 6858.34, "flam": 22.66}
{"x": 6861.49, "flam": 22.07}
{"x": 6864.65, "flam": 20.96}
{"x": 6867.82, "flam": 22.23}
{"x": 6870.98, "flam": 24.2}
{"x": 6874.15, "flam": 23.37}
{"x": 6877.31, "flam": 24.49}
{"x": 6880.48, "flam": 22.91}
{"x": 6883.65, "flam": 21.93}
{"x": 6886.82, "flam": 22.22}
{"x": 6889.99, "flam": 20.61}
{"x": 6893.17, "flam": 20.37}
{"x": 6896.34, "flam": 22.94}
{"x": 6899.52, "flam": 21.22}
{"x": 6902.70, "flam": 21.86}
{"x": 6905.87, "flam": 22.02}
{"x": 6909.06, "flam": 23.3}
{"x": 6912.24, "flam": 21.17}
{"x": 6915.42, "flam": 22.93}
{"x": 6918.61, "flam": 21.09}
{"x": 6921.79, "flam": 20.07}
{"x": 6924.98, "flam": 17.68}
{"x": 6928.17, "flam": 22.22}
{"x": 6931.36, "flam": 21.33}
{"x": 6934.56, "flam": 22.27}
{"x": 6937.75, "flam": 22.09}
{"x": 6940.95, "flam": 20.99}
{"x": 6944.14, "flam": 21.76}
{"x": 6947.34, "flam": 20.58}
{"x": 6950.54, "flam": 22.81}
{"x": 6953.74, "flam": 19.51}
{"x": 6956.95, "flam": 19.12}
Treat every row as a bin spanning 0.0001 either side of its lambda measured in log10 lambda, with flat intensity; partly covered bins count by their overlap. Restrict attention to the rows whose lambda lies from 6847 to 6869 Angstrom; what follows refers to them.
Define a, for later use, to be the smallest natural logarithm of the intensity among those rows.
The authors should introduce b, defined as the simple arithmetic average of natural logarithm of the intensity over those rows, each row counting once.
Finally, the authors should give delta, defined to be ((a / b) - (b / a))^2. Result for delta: 0.001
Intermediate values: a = 3.04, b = 3.090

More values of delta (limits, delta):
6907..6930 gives 0.015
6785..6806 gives 0.001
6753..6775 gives 0.003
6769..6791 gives 0.004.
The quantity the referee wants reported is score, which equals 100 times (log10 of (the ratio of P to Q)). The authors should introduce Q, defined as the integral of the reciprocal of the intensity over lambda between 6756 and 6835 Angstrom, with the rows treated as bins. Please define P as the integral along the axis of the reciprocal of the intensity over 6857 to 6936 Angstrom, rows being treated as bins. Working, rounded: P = 3.62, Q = 3.62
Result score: -0.1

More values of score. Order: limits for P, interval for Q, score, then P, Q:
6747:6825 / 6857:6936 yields -0.7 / 3.56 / 3.62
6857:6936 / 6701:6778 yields 1.4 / 3.62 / 3.50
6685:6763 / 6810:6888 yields 1.3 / 3.58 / 3.48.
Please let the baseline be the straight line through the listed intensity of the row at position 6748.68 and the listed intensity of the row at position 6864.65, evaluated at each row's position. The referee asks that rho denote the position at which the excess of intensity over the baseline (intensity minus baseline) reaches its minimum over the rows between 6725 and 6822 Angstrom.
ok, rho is 6782.95 Angstrom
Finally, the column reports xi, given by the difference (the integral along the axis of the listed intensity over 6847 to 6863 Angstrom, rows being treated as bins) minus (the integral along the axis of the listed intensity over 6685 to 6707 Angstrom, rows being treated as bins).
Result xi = -115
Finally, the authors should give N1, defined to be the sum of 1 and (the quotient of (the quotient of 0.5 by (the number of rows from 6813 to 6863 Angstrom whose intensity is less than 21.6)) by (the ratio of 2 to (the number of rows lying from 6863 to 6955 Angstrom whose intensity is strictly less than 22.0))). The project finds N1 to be 1.6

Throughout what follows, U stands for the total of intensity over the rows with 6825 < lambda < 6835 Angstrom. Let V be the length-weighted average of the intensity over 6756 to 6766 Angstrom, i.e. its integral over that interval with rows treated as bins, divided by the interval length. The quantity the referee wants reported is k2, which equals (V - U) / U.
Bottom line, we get -0.64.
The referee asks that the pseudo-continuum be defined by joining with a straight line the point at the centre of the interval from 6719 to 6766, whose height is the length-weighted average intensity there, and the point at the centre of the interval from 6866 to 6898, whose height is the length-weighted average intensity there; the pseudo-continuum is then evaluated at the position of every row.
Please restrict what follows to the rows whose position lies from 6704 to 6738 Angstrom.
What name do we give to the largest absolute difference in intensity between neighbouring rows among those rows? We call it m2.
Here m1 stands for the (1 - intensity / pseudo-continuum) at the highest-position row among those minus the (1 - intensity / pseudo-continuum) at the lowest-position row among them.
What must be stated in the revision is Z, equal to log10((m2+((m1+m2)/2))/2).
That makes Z 0.44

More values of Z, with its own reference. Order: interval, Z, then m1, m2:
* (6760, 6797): 0.43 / 0.09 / 3.6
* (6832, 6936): 0.53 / -0.06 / 4.5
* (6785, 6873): 0.39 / -0.11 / 3.3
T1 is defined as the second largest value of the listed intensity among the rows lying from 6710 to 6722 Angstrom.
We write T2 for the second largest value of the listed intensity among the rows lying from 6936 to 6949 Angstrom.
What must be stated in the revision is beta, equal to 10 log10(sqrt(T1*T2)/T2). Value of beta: -0.05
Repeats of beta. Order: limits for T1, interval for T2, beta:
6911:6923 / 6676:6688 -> -0.02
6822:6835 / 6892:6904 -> -0.06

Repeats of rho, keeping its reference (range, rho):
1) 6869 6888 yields 6883.65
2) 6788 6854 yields 6792.33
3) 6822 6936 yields 6924.98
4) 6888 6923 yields 6893.17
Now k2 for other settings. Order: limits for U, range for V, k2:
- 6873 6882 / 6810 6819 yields -0.68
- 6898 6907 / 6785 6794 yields -0.67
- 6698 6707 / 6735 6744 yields -0.65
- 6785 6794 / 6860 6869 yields -0.66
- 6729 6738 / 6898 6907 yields -0.67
